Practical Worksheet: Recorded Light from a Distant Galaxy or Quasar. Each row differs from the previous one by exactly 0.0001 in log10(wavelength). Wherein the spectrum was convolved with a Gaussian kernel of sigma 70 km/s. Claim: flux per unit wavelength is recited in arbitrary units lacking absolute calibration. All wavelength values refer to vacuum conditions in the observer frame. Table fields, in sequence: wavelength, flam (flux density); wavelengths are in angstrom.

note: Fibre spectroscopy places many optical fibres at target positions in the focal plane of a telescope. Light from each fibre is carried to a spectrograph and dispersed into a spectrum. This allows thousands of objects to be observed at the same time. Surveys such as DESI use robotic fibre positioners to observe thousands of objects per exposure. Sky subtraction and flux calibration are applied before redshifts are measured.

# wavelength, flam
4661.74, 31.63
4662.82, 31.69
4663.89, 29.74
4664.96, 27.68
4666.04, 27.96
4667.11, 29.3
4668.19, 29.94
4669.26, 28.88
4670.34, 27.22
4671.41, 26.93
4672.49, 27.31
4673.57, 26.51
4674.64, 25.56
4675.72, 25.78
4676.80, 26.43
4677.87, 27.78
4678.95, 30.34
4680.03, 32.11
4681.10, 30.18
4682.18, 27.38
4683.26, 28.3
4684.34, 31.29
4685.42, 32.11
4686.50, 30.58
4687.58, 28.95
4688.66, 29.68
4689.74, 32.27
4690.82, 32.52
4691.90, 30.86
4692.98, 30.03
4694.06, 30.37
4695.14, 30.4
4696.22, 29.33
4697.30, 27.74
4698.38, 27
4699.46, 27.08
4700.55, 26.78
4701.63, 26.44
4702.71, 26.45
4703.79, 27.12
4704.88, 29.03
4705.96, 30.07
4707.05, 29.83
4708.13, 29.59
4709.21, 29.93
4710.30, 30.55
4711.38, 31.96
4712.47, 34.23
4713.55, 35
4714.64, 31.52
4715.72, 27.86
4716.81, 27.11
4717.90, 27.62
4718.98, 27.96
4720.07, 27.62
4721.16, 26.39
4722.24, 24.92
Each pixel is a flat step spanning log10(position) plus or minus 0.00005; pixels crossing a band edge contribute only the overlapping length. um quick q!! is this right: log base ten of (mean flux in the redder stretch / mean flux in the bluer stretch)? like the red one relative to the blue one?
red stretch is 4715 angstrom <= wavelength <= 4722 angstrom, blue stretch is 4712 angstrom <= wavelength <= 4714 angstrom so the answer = -0.10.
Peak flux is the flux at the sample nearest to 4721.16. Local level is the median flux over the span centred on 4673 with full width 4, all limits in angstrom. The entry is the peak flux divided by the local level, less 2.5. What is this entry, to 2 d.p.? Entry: -1.51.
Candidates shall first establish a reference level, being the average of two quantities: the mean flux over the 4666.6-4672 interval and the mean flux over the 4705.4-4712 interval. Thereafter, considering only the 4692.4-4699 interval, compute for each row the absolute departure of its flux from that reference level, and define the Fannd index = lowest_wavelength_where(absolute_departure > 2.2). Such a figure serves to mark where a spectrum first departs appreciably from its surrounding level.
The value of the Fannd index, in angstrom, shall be 4698.38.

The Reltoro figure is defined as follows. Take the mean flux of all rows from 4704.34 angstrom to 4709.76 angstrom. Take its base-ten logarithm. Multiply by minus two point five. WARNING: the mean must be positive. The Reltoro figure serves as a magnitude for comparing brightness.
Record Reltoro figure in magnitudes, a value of -3.68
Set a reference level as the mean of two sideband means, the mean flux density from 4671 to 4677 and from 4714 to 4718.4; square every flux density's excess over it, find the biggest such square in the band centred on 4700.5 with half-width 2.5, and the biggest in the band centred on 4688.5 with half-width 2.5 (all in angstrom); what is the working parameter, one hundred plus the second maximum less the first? 124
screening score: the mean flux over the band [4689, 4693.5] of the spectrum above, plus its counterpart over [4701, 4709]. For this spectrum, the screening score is 59.8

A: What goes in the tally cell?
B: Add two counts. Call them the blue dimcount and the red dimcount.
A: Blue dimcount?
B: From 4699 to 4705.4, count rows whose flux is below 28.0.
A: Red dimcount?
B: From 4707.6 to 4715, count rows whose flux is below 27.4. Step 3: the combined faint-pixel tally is 5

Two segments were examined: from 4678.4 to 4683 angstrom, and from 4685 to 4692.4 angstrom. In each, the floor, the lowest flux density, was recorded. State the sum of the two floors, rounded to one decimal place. 56.3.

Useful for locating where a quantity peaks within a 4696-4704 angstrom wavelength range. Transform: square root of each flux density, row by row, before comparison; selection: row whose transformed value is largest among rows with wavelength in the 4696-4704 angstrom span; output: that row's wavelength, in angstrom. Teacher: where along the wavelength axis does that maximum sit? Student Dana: 4696.22 angstrom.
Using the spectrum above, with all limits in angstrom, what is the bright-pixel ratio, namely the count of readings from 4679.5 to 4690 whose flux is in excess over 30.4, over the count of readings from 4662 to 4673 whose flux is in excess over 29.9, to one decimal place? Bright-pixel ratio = 2.5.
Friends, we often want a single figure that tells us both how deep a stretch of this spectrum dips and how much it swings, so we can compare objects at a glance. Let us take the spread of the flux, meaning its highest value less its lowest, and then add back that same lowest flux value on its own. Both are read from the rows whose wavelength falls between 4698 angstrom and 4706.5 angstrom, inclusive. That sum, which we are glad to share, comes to 30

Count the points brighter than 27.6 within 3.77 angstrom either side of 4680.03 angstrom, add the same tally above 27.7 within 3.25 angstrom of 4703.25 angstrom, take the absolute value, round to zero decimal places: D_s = 7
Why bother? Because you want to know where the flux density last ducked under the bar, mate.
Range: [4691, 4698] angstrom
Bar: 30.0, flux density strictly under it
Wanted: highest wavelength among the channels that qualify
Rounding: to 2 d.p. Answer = 4697.30 angstrom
